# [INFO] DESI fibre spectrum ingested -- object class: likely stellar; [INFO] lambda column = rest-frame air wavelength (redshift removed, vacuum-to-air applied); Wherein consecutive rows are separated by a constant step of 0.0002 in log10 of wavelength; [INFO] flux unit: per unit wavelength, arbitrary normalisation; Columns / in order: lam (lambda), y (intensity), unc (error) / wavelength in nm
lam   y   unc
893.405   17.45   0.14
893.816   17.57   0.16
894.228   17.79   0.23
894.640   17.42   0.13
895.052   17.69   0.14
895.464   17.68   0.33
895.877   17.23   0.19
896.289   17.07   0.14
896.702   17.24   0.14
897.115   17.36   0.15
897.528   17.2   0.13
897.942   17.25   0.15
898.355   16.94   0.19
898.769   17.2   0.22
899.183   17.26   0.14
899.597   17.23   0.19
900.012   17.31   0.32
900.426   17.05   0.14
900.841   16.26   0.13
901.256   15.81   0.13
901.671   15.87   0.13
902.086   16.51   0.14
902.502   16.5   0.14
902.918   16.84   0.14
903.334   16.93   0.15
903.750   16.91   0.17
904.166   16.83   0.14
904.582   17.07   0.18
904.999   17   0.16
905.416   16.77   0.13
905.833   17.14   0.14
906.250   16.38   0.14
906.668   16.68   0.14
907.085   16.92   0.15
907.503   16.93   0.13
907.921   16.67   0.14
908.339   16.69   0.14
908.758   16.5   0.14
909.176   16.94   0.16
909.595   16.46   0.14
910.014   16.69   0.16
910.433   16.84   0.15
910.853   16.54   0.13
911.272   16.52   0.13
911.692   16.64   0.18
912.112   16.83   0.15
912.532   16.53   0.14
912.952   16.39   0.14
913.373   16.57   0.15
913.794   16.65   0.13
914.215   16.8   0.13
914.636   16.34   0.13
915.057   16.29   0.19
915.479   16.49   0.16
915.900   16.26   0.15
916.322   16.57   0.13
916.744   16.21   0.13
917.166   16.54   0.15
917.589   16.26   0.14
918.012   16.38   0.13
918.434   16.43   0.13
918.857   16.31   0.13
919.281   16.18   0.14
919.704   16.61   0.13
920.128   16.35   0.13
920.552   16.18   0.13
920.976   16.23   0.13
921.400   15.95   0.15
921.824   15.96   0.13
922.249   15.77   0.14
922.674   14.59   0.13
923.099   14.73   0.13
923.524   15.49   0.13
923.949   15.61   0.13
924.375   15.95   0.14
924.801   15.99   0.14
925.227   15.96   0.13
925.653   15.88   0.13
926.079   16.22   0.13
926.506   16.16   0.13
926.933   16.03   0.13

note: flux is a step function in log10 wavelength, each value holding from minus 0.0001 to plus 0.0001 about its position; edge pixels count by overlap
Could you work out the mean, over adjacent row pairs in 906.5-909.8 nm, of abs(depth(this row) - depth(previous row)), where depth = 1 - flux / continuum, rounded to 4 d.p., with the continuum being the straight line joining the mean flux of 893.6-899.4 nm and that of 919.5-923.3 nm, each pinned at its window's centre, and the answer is 0.0143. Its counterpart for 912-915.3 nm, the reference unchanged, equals 0.0117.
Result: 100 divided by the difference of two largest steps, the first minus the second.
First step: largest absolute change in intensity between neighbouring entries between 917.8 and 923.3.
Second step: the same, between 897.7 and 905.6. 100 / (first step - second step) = 256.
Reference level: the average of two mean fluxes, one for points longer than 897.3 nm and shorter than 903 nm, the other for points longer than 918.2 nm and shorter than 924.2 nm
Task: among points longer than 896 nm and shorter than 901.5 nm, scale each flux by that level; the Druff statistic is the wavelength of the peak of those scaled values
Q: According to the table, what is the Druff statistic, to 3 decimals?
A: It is 897.115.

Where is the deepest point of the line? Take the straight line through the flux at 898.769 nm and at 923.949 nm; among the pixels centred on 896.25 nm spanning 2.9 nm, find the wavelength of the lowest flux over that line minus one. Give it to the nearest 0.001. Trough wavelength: 896.289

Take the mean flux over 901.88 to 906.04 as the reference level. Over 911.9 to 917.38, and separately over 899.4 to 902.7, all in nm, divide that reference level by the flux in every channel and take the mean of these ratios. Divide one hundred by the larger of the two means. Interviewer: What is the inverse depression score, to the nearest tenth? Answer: 97.9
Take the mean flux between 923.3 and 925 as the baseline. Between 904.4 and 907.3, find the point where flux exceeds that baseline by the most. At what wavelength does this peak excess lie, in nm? 905.833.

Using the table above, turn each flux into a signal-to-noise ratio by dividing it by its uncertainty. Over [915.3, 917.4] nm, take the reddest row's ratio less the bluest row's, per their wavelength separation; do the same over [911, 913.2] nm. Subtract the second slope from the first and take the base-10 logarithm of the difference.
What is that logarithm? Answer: 1.0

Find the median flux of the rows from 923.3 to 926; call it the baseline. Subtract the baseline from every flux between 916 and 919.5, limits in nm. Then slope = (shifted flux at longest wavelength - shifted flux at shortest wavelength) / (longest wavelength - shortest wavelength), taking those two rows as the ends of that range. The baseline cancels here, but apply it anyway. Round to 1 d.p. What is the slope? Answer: -0.1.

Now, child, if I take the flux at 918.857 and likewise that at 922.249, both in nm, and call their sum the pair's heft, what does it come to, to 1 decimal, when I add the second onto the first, 32.1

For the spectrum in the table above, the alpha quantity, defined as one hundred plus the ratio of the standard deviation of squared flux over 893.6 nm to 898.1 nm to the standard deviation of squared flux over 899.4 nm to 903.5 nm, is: 100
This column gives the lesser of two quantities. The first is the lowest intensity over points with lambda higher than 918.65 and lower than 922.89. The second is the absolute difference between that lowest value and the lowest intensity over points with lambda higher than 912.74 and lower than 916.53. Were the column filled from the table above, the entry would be 1.7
